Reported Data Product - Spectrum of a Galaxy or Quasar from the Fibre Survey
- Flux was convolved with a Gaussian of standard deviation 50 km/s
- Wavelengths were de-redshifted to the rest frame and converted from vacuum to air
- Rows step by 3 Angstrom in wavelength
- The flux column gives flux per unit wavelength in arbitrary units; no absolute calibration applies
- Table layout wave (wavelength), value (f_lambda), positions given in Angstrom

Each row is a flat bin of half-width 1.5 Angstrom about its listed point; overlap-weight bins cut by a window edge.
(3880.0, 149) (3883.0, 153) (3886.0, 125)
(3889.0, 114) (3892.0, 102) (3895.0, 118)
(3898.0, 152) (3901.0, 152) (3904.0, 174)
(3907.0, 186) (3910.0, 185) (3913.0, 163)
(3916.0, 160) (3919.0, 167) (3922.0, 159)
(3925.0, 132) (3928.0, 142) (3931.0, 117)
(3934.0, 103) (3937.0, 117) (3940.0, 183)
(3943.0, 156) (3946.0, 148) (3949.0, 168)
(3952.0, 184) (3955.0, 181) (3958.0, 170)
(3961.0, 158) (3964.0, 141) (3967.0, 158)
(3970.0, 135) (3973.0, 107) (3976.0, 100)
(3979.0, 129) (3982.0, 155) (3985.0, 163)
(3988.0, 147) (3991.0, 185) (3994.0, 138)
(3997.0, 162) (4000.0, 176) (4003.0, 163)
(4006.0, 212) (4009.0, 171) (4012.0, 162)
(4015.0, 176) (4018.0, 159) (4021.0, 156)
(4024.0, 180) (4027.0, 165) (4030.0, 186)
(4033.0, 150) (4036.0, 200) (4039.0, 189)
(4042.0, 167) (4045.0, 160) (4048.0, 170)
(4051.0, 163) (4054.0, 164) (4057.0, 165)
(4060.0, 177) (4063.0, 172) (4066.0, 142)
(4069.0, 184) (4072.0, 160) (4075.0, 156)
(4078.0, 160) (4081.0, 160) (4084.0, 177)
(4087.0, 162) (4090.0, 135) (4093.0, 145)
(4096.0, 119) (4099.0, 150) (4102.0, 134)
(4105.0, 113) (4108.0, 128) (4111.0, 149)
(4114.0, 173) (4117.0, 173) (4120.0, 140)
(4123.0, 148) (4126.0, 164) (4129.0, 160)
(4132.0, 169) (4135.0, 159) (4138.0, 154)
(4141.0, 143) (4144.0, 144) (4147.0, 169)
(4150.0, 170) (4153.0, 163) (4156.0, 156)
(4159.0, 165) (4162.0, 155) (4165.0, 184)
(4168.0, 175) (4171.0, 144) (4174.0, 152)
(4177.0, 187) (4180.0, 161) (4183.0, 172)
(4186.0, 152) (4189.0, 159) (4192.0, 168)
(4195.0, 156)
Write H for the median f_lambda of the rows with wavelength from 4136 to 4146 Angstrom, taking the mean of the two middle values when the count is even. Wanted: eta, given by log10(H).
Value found 2.16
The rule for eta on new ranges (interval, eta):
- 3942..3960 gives 2.23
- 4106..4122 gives 2.17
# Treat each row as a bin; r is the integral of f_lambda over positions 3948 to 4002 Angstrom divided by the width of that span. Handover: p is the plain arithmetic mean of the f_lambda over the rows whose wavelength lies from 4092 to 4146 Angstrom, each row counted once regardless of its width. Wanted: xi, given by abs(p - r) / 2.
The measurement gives 3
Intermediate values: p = 148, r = 153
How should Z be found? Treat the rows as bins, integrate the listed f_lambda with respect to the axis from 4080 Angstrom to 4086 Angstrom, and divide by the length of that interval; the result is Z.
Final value 169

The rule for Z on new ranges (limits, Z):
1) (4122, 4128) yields 157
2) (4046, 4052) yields 166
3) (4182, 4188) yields 161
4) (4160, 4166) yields 168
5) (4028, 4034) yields 169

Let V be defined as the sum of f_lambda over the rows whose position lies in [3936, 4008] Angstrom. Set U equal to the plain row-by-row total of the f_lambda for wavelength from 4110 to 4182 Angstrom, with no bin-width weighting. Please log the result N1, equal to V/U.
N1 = 0.97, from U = 3857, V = 3736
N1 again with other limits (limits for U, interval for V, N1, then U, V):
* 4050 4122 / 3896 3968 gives 1.01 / 3701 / 3756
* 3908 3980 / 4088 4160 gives 1.02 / 3563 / 3623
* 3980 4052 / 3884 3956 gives 0.88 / 4055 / 3588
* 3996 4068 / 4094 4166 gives 0.90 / 4087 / 3682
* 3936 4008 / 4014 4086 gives 1.08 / 3736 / 4038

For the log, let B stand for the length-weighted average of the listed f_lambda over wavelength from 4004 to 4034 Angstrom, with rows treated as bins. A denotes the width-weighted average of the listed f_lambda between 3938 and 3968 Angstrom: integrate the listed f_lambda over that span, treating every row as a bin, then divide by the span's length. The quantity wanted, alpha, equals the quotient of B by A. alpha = 1.05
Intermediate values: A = 164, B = 172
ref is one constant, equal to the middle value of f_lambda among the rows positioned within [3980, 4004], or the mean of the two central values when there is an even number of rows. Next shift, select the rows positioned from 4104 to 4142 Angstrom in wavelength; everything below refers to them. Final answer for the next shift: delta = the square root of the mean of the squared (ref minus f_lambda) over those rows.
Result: 20.1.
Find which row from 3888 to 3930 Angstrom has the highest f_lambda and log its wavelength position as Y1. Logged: 3907.0 Angstrom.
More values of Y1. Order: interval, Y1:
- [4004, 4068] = 4006.0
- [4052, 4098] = 4069.0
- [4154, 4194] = 4177.0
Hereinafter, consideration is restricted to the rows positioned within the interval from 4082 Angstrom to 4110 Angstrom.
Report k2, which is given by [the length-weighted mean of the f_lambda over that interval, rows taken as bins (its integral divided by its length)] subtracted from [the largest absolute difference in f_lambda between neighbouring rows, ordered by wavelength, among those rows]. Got -110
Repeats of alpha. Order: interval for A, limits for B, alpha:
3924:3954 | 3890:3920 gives 1.06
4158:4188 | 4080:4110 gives 0.86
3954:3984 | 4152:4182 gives 1.15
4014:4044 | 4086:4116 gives 0.82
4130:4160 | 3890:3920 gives 0.97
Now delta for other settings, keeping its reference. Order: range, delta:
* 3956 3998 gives 27.8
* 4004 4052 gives 19.3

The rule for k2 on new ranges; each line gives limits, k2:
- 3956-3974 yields -119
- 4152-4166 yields -135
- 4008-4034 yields -131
